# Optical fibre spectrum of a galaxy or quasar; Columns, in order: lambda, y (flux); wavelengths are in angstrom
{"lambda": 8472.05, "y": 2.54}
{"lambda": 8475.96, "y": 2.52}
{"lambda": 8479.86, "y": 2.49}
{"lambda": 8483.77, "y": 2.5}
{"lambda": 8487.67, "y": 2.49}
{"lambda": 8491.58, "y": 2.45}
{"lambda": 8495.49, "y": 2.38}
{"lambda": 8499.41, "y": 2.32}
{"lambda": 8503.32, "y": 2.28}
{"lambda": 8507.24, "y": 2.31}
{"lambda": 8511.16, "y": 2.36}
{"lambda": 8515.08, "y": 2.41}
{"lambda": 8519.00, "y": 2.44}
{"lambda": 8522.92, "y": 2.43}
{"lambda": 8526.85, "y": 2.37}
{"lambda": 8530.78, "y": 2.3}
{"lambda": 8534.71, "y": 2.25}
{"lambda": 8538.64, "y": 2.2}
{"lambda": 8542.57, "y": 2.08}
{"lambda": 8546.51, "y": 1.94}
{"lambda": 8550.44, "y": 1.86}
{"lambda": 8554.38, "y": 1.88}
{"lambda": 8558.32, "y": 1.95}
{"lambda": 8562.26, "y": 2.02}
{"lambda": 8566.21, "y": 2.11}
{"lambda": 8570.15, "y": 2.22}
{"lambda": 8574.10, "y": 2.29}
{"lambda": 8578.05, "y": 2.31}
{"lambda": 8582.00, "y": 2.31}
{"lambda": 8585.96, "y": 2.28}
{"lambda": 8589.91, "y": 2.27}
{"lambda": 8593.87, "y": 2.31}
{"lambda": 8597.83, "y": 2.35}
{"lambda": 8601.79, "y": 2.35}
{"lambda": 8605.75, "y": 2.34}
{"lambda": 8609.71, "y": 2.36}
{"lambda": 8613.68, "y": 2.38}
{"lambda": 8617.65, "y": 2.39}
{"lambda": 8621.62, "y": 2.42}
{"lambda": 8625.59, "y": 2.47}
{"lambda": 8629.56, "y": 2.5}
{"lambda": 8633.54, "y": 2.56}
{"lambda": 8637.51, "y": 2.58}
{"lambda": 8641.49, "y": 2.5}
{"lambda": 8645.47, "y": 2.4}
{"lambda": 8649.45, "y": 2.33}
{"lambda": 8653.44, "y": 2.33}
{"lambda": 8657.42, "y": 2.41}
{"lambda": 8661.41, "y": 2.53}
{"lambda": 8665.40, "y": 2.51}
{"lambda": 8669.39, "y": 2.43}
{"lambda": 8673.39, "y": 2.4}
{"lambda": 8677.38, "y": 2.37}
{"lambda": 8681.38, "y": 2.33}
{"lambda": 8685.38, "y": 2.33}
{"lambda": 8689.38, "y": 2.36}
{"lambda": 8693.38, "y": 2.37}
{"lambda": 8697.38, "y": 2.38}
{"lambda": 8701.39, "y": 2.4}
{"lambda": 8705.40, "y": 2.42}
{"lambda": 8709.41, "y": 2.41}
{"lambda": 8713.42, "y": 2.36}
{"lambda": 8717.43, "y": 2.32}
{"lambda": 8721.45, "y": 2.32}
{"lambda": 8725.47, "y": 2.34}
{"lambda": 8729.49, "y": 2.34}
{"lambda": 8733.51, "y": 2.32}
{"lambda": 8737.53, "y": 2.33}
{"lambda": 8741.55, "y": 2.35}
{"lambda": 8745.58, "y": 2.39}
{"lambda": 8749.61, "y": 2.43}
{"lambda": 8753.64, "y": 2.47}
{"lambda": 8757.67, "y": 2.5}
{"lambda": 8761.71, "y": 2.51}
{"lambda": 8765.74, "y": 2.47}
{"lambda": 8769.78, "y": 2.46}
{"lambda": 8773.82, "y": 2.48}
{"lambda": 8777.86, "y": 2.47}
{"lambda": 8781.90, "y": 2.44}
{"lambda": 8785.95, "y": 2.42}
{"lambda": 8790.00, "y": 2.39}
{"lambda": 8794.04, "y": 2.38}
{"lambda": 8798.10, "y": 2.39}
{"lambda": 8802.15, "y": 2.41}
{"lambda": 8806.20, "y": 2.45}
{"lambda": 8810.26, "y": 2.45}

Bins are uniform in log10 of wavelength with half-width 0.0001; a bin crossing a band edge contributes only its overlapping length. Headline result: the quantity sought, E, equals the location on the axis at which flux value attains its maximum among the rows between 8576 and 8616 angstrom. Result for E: 8613.68 angstrom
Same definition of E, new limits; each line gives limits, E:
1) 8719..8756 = 8753.64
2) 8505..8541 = 8519.00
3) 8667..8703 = 8669.39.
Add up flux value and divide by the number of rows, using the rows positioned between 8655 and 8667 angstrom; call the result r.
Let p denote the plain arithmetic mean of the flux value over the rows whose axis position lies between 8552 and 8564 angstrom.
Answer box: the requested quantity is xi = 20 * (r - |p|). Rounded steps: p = 1.95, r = 2.48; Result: 11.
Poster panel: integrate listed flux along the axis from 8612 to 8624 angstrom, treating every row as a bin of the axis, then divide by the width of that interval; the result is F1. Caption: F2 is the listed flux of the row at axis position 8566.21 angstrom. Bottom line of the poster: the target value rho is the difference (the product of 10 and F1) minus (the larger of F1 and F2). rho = 21.6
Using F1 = 2.399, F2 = 2.11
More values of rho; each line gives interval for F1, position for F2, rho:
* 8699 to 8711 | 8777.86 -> 21.6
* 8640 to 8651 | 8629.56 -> 21.6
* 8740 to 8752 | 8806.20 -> 21.5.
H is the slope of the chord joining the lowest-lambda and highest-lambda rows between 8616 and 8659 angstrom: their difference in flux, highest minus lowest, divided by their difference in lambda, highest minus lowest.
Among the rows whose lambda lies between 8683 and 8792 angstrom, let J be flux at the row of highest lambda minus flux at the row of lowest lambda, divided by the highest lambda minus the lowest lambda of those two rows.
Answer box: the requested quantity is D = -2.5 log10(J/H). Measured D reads -0.1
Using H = 0.0005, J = 0.0006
